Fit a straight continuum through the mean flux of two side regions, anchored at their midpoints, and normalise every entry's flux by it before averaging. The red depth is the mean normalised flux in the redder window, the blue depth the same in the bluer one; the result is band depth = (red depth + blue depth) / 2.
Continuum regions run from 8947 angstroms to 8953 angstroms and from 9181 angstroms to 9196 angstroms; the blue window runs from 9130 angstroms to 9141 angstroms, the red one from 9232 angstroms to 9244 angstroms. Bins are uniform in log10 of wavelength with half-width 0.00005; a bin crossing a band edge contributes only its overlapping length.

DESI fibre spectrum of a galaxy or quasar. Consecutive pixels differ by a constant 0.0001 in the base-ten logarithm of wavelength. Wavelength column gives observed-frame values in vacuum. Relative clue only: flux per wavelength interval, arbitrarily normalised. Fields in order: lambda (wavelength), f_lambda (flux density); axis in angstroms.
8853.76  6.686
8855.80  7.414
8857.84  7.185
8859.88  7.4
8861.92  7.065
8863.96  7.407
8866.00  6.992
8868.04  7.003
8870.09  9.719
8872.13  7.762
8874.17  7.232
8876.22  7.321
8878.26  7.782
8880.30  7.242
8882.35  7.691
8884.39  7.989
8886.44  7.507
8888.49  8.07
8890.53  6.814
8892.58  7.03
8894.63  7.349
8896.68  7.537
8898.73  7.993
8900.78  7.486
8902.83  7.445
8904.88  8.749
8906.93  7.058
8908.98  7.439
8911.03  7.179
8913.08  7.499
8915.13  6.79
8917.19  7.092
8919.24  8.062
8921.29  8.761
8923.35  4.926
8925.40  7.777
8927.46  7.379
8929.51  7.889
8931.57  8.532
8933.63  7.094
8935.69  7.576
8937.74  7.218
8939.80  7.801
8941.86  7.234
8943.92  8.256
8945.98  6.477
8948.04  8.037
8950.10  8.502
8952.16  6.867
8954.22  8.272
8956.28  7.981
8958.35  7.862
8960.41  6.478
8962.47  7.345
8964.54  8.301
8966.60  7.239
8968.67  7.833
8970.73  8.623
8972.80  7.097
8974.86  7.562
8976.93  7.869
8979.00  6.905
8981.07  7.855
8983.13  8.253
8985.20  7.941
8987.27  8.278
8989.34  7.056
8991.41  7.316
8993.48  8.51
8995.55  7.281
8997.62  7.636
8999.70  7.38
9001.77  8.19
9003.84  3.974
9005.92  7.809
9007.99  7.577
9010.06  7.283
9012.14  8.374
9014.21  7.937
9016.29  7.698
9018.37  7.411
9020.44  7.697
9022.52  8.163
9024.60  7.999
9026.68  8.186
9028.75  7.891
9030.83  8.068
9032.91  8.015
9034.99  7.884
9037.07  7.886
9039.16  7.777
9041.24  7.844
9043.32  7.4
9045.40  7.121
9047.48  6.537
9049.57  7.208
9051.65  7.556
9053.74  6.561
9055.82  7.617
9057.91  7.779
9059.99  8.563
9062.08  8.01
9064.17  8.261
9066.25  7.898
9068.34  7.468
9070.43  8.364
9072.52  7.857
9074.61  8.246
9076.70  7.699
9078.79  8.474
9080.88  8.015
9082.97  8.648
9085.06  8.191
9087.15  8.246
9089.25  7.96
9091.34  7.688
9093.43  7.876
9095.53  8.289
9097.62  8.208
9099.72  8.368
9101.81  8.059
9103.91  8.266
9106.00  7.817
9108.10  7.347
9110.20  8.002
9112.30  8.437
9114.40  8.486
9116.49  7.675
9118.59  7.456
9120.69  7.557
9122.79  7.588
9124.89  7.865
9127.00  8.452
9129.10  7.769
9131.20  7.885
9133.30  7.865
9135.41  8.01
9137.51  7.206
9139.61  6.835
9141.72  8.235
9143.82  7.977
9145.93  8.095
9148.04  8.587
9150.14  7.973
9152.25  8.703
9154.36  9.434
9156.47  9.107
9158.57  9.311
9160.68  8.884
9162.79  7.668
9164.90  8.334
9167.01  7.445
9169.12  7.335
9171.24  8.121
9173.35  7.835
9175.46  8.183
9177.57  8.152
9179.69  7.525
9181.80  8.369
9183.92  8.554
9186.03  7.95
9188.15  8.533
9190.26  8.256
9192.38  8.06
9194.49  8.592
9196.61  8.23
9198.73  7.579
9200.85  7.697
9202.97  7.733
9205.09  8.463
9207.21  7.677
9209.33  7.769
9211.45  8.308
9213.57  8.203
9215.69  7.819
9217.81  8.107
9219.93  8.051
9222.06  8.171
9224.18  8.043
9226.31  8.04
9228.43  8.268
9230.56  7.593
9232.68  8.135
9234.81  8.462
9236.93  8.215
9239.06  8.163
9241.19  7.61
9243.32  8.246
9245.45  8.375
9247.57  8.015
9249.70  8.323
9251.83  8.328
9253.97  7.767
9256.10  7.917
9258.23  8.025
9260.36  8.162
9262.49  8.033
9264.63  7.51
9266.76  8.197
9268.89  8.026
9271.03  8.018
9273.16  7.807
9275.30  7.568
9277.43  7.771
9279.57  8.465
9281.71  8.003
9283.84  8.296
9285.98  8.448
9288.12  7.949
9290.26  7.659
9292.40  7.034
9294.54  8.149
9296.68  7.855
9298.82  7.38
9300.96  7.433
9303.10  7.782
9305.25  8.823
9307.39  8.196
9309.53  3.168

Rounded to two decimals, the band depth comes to 0.94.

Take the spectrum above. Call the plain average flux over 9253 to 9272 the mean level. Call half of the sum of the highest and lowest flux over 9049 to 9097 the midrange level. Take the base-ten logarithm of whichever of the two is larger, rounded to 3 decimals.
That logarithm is 0.901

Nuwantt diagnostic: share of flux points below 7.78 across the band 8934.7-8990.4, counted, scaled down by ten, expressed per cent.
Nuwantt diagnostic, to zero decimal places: 120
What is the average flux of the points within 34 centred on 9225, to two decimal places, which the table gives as 8.06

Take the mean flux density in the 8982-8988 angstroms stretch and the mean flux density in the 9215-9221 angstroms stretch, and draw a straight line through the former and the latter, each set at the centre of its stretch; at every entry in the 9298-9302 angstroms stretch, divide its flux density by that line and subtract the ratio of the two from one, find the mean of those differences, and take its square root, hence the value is 0.26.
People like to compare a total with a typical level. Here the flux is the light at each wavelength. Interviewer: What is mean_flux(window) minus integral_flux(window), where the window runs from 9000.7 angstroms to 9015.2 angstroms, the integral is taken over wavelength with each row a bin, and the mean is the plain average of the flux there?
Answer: -99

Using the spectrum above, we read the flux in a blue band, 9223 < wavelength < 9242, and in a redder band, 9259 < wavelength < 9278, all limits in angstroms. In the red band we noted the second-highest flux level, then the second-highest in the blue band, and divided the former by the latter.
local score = 0.99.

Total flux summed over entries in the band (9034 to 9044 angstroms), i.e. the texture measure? 38.8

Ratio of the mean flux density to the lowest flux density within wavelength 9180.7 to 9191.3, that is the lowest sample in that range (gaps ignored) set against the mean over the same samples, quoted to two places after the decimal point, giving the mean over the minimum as 1.05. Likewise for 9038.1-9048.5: 1.12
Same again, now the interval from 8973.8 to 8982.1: 1.09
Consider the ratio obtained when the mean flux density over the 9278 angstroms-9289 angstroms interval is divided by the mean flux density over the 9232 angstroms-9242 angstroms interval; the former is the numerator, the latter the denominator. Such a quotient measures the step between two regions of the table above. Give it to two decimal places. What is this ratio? 1.01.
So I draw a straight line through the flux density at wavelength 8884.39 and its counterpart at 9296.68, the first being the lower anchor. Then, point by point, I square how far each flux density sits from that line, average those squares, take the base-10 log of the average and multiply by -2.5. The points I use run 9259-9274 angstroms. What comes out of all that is 3.1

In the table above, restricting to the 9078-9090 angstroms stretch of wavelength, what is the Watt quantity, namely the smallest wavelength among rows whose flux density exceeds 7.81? 9078.79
